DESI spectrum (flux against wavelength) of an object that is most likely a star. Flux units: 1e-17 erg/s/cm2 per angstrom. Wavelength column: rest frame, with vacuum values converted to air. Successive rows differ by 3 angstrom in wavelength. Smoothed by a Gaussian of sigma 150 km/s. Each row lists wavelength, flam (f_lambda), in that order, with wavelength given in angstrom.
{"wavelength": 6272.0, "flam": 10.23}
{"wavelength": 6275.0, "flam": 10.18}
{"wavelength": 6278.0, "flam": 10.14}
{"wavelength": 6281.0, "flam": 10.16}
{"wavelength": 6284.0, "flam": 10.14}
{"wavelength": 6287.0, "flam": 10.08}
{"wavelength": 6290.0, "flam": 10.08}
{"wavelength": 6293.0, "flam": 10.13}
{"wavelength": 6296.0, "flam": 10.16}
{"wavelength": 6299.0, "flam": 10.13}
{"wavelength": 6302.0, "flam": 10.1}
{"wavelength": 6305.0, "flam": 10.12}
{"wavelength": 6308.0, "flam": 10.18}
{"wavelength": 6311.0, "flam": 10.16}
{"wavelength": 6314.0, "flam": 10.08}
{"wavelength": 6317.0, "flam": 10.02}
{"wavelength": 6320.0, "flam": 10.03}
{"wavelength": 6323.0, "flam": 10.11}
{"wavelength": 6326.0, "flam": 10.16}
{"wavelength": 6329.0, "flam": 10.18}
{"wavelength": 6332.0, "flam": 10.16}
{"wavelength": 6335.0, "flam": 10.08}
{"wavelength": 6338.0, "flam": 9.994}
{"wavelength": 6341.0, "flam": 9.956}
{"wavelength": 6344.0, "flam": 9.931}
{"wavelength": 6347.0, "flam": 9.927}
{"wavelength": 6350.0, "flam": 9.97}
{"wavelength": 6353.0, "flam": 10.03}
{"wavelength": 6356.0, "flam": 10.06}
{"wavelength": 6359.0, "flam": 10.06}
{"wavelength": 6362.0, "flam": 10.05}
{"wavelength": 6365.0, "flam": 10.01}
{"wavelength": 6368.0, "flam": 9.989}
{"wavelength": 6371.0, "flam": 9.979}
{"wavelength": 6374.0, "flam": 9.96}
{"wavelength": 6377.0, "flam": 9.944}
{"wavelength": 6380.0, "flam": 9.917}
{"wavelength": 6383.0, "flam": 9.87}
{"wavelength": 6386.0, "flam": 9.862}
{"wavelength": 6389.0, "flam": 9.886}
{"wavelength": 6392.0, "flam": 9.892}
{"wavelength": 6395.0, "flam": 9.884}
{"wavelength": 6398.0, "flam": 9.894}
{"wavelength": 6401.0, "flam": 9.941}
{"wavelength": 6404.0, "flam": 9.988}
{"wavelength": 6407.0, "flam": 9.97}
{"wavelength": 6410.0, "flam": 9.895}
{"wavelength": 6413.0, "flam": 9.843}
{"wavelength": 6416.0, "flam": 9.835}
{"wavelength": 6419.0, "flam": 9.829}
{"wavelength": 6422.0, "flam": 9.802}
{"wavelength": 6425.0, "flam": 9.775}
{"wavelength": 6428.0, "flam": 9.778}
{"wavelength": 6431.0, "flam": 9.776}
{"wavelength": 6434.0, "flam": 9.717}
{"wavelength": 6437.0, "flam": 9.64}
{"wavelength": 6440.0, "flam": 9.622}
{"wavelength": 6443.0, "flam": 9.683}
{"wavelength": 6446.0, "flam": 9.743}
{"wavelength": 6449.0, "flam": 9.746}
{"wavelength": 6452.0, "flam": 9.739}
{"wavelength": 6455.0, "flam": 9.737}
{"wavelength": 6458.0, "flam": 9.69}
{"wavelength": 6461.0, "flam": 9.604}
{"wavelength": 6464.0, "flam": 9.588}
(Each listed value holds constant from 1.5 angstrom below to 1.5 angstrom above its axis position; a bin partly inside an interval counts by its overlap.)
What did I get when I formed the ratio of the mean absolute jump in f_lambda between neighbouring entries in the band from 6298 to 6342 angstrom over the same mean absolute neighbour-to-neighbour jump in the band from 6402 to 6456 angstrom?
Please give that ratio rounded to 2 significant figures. 1.6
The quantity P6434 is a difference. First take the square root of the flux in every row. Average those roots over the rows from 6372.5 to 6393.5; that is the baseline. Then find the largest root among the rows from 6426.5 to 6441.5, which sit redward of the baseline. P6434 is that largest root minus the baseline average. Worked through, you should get -0.020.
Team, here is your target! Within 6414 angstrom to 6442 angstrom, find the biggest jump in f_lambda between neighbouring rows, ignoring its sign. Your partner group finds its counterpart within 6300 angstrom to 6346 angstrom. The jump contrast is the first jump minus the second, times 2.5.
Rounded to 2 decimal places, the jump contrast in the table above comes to -0.02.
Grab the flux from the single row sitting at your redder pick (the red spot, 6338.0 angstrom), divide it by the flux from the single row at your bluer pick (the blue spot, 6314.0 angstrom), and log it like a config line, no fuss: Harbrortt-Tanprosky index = 0.991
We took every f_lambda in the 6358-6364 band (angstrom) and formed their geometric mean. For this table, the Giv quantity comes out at 10.1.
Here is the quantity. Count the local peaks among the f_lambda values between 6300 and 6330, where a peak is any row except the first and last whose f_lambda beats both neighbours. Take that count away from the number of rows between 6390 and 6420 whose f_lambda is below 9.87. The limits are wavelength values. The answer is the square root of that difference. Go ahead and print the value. 1.4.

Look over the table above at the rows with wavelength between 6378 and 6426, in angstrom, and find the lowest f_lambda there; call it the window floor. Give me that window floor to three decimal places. 9.775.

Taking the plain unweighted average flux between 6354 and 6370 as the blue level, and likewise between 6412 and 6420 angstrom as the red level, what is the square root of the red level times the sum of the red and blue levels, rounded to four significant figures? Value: 13.98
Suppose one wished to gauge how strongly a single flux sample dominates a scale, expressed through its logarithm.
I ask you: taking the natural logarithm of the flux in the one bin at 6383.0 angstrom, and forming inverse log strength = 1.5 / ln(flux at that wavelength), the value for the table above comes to 0.655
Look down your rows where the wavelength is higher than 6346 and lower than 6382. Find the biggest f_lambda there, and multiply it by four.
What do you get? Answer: 40.2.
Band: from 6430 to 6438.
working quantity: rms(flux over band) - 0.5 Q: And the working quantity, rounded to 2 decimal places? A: 9.21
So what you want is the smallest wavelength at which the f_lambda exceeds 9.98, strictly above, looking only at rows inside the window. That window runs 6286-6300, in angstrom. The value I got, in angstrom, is 6287.0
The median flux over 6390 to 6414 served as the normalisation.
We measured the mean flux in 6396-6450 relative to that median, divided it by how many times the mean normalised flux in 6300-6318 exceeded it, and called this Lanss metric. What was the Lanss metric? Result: 0.961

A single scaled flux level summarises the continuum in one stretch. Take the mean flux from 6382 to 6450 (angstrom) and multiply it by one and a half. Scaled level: 14.7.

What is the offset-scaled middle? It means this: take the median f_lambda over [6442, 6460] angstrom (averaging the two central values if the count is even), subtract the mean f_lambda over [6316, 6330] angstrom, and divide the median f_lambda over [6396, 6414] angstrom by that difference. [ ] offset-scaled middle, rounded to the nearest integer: -27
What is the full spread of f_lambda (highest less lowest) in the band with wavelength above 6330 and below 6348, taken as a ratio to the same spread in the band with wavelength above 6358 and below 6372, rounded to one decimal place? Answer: 2.9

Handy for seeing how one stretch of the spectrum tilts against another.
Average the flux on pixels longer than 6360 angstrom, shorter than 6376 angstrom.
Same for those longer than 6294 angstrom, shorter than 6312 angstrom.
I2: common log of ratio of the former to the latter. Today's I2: -0.0062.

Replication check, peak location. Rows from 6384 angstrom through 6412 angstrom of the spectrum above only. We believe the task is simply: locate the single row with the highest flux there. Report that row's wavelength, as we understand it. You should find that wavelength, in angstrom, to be 6404.0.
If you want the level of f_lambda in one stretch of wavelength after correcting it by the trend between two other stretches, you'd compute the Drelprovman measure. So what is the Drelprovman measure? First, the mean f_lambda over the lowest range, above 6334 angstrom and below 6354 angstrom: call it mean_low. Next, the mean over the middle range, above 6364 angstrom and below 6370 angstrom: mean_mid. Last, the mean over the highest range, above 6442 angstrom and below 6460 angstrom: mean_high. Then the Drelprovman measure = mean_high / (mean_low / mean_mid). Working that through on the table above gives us 9.74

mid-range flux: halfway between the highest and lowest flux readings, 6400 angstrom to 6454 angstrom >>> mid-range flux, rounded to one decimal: 9.8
